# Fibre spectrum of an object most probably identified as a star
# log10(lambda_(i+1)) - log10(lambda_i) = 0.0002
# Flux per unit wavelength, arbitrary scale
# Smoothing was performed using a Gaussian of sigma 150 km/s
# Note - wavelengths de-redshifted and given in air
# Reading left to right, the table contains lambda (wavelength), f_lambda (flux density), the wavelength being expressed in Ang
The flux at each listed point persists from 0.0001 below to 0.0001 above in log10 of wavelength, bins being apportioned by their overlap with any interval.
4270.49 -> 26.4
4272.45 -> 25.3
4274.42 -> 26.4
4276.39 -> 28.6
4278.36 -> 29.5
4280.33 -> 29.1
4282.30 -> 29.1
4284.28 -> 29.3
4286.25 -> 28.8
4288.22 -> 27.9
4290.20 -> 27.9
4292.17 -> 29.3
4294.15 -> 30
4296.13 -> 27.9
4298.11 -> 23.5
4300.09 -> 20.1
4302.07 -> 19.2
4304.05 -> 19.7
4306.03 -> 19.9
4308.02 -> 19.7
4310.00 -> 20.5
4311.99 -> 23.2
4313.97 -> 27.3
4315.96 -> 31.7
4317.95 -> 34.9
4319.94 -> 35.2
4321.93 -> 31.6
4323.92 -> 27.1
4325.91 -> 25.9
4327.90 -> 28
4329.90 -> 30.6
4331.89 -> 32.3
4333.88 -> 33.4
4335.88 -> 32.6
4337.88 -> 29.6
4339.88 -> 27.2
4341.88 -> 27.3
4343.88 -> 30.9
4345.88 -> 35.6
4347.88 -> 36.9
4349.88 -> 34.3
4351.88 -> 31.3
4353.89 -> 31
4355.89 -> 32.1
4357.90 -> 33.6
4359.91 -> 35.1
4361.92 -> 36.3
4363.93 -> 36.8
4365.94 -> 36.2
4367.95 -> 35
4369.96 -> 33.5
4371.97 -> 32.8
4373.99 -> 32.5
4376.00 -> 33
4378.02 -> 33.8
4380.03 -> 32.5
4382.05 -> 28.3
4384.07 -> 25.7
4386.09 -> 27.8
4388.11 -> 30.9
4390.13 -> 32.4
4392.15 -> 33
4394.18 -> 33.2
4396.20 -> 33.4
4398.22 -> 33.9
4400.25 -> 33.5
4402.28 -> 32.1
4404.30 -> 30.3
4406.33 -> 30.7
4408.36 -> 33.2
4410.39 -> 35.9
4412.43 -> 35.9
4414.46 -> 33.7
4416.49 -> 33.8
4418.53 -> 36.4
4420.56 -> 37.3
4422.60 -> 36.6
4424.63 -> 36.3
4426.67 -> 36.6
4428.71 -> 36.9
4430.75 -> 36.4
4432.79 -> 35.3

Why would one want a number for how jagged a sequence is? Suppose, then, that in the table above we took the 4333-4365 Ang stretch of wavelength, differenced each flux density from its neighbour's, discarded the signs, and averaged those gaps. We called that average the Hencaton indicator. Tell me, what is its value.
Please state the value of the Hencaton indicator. 1.8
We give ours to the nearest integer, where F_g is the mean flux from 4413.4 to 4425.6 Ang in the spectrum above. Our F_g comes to 36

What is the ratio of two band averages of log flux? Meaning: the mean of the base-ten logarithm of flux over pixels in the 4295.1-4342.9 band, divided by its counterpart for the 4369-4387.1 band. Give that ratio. 0.955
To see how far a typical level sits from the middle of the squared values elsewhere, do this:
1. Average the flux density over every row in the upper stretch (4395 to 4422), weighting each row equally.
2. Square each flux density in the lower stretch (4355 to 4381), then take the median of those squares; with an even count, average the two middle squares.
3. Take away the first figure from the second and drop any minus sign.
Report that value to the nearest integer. 1095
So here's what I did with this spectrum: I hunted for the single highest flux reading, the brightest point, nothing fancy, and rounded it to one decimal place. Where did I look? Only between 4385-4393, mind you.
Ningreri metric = 33.0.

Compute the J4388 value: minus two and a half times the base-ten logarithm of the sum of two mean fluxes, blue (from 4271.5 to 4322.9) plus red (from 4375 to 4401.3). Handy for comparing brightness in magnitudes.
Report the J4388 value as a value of -4.42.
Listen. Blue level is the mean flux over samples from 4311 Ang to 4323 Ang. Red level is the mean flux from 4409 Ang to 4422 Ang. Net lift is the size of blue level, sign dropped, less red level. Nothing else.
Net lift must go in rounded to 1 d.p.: -4.8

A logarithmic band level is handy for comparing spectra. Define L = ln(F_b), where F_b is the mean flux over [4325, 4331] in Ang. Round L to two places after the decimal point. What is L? 3.34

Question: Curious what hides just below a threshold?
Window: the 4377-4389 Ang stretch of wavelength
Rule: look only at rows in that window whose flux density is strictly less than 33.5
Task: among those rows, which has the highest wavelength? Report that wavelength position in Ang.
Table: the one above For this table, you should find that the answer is 4388.11 Ang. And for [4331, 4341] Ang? 4339.88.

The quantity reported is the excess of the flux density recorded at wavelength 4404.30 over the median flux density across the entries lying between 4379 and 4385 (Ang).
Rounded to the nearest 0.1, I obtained 2.0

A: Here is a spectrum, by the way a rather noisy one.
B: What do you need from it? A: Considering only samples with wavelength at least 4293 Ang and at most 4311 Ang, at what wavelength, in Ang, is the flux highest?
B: 4294.15 Ang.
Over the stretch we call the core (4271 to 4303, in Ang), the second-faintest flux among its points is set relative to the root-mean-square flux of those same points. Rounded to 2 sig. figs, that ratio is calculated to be 0.74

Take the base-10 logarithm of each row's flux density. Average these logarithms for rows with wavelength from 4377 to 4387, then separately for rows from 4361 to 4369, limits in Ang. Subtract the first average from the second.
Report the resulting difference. 0.088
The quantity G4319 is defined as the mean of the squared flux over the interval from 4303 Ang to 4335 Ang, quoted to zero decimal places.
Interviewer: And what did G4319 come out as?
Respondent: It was 789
